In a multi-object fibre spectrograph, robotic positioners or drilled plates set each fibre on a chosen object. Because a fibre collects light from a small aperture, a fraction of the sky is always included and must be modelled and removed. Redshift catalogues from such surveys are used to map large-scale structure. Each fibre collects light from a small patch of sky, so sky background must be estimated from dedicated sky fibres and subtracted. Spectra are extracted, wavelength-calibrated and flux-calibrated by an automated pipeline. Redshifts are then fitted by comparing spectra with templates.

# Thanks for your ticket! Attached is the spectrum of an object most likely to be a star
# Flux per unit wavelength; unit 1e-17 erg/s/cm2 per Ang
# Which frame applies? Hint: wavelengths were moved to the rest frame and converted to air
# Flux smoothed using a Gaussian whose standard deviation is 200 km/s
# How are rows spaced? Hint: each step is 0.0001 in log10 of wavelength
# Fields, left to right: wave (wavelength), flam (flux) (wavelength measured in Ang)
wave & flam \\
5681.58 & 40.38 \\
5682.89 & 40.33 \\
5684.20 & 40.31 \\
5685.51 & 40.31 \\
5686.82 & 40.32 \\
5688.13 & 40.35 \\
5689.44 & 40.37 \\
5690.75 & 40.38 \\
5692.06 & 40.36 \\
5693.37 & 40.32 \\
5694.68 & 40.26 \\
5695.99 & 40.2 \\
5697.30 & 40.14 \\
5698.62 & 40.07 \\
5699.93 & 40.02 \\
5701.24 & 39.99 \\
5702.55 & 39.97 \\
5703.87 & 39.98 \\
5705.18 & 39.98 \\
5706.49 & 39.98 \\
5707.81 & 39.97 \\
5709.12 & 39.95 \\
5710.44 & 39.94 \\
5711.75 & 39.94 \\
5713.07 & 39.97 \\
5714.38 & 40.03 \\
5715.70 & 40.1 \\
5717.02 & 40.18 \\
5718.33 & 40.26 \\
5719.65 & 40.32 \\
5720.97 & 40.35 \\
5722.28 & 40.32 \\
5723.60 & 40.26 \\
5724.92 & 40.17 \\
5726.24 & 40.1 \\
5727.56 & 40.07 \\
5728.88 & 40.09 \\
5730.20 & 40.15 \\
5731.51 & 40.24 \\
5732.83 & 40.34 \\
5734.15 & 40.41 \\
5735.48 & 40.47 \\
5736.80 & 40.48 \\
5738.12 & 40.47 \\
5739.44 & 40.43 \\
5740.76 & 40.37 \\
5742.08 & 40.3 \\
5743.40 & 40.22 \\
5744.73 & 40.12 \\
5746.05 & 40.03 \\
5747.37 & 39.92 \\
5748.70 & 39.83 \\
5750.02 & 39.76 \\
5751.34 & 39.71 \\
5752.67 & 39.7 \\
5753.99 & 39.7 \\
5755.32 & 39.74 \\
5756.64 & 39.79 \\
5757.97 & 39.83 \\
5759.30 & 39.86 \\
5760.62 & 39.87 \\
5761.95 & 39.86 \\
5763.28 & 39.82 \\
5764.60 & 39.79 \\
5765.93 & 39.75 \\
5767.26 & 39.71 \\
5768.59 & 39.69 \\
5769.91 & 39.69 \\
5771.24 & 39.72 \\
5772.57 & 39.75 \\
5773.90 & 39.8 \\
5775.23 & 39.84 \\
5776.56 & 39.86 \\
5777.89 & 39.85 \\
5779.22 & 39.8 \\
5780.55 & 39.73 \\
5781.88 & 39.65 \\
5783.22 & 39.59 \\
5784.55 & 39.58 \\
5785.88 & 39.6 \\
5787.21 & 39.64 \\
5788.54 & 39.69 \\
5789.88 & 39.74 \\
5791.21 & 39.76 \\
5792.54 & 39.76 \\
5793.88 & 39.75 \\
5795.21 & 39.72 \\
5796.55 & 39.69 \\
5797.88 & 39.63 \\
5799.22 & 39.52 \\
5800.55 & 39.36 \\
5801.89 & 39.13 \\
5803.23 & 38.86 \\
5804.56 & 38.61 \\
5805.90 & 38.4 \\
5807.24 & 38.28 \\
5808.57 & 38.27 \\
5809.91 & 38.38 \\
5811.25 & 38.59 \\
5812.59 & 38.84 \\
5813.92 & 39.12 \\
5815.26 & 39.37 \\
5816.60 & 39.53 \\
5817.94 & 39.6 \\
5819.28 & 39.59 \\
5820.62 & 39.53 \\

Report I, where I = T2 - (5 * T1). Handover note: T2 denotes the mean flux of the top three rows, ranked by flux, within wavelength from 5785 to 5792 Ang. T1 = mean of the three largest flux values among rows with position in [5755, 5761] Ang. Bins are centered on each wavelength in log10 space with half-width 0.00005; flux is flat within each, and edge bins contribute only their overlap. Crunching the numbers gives -159.5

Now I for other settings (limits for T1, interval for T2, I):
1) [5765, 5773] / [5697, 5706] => -158.6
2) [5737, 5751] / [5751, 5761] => -162.3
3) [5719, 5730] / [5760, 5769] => -161.8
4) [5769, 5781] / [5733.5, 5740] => -158.8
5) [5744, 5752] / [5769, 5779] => -160.3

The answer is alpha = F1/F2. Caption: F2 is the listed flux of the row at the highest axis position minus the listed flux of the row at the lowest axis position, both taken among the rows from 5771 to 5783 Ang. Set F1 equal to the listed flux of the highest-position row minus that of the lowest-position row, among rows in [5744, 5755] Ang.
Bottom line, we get 6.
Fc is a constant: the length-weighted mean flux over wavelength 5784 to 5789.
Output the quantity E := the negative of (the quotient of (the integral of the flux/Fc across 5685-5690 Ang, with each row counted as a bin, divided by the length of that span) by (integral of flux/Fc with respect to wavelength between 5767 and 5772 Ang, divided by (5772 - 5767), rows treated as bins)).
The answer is -1.01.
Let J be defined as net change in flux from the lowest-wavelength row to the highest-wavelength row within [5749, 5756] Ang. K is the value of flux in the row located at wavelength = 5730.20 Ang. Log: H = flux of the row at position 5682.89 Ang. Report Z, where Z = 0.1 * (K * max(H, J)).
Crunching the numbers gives 162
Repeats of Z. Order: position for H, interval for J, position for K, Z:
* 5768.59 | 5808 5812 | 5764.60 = 158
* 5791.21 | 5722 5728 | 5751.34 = 158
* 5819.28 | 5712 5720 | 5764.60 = 158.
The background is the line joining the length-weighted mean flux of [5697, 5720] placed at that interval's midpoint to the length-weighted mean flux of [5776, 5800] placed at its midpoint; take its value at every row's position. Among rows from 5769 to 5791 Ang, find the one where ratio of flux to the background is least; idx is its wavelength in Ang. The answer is 5784.55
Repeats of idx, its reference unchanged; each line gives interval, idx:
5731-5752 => 5751.34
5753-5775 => 5753.99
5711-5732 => 5711.75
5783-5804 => 5803.23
